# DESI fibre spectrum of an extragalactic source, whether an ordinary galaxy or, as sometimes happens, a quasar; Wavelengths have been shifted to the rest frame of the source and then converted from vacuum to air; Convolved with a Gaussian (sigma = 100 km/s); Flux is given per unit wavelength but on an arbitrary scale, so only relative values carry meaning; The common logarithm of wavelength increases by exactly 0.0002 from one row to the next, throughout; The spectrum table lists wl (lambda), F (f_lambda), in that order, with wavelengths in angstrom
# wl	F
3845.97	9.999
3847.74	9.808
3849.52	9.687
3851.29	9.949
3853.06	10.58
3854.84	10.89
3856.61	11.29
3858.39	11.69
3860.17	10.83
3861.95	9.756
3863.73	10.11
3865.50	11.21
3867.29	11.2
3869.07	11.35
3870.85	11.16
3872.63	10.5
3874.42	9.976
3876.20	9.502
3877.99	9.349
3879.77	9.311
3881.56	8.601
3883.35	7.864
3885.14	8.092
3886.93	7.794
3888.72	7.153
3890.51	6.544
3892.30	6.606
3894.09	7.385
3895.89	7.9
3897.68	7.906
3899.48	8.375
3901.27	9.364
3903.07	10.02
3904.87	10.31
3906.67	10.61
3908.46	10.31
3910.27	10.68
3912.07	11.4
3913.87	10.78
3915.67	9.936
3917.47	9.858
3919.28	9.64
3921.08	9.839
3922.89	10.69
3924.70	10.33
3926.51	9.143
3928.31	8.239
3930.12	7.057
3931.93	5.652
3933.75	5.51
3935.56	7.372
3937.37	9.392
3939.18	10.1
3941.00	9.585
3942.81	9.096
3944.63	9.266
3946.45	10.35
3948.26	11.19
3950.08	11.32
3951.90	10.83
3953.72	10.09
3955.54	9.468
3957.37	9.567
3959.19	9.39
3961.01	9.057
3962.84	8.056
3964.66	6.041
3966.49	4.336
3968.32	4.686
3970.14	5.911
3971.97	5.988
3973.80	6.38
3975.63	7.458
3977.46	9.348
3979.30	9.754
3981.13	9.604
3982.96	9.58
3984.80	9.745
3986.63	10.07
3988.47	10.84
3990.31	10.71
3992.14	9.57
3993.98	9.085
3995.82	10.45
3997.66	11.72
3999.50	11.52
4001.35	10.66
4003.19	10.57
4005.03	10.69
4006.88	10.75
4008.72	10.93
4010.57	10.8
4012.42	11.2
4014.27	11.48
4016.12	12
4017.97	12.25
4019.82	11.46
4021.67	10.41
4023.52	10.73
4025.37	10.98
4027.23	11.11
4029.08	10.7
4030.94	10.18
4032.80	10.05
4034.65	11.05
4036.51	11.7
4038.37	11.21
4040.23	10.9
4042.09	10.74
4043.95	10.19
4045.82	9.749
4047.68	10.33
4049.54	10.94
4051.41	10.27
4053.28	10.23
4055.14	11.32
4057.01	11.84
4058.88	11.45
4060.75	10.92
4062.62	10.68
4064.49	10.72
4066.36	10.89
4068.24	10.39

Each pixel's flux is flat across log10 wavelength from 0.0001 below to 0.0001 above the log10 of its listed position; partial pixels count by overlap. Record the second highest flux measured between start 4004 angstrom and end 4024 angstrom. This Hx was 12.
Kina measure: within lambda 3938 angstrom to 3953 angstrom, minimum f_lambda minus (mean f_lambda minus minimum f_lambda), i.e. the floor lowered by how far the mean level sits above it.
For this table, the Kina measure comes 8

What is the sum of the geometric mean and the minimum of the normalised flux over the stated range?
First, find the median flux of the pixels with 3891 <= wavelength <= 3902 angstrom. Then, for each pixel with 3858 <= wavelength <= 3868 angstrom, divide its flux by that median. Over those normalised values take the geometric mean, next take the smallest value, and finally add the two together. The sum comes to 2.60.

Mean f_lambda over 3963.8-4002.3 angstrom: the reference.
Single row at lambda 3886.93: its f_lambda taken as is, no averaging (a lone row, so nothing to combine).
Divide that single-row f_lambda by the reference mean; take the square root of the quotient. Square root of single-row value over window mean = 0.94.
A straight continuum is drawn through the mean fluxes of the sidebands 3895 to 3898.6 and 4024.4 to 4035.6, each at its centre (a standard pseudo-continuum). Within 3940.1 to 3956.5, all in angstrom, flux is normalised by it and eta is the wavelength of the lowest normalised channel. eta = 3942.81 angstrom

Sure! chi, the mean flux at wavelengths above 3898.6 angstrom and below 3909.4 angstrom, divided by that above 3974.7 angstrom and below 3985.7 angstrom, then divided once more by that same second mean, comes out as 0.115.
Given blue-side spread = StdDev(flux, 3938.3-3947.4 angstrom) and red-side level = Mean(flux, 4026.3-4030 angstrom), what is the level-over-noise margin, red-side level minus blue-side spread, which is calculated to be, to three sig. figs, 10.4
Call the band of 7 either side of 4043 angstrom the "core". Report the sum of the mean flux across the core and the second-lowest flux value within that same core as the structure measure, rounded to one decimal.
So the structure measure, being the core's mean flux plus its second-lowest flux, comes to 20.9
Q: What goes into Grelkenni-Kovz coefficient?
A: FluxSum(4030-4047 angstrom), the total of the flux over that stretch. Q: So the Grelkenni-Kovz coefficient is 96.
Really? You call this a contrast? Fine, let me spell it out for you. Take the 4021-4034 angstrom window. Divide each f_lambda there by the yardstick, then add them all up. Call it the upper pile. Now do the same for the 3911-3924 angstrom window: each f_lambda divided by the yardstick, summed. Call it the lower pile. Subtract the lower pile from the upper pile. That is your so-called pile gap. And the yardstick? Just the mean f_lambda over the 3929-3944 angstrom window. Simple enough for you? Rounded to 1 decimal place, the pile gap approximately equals 0.3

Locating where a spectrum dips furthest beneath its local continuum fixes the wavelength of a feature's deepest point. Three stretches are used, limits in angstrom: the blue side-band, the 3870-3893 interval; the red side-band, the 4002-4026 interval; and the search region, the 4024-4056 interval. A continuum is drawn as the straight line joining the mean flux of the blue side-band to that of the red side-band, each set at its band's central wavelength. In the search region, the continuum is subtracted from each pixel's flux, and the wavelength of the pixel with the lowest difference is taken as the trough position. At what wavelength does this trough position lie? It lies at 4045.82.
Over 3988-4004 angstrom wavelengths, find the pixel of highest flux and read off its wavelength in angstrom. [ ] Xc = 3997.66 angstrom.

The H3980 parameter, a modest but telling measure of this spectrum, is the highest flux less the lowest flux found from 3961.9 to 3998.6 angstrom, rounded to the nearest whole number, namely 7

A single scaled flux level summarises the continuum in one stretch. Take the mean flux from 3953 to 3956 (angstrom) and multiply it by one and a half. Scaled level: 14.7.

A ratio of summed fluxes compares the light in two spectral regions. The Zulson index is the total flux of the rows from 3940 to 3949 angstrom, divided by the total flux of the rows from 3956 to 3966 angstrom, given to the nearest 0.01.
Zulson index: 1.18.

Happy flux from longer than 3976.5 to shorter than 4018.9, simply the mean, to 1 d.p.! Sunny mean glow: 10.6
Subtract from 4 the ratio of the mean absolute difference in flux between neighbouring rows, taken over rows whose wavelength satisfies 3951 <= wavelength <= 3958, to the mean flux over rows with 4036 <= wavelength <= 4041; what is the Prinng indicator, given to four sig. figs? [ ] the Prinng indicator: 3.957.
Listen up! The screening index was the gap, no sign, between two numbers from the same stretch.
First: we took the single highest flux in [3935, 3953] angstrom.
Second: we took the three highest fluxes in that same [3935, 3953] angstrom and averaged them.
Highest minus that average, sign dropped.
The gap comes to 0.21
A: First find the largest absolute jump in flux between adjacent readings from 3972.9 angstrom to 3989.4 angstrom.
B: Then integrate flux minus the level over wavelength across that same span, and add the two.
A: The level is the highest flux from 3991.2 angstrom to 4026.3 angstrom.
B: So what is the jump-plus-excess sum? -48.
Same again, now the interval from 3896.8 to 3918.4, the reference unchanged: -48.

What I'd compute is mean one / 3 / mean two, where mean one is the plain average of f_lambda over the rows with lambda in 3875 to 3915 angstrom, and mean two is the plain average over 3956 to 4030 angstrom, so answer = 0.31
